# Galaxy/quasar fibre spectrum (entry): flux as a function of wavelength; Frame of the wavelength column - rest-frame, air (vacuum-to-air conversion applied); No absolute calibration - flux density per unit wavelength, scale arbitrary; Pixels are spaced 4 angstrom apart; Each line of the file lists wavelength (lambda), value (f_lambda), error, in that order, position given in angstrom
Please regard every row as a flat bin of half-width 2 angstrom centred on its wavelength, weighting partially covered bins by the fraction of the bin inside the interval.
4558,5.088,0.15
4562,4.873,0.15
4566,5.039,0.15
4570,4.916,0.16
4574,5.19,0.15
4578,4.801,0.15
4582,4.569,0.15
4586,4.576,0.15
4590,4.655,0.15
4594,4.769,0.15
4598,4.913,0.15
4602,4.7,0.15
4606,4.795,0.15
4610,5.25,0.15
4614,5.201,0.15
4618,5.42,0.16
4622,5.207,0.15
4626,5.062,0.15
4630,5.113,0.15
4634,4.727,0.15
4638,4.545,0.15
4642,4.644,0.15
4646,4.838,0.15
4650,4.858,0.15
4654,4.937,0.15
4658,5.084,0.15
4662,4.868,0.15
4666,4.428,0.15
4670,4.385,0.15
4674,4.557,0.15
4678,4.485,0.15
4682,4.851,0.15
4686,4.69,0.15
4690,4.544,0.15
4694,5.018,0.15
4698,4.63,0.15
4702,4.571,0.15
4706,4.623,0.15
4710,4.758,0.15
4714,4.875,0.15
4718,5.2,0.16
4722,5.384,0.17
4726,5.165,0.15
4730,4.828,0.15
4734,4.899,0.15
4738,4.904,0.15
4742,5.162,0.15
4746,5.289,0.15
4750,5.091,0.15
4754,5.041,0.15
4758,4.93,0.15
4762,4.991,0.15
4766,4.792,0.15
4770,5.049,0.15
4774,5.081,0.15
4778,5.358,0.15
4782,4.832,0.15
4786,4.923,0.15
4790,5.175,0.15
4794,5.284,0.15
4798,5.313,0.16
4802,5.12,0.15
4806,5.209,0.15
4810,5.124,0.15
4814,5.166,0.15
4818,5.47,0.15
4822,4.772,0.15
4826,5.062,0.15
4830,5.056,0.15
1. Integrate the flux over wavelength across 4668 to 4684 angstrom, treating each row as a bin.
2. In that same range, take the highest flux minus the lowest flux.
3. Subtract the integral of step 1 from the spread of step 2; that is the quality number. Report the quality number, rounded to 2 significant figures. -73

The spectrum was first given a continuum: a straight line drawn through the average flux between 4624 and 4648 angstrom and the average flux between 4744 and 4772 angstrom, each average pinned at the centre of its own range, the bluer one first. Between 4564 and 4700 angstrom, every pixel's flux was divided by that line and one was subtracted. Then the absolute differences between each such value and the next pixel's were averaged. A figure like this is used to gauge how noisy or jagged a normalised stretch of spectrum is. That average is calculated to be 0.040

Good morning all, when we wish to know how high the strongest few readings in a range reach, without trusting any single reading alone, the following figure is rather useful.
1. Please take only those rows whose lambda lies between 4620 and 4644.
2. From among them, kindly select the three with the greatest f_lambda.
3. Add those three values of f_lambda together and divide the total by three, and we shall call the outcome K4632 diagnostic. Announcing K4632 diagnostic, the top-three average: 5.13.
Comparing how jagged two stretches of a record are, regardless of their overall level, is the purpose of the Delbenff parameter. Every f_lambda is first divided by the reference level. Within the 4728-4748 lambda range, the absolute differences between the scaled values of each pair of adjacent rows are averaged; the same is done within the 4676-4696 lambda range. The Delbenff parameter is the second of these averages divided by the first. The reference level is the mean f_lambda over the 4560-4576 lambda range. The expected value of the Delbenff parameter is 2.49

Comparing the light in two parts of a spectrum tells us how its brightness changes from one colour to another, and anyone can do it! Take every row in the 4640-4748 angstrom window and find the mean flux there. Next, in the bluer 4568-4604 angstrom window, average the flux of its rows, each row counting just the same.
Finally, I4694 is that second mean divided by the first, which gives 0.99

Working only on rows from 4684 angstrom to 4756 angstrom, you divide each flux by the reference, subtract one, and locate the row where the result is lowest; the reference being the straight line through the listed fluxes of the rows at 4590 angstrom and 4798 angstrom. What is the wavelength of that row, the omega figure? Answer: 4702 angstrom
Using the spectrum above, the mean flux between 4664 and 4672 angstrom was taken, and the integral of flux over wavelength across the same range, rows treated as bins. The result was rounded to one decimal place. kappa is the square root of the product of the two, 12.5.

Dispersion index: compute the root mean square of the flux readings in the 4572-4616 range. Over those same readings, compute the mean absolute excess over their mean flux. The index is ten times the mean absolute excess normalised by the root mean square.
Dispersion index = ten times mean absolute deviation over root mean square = 0.42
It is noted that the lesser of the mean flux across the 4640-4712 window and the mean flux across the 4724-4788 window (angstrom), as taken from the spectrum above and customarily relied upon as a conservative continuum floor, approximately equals 4.71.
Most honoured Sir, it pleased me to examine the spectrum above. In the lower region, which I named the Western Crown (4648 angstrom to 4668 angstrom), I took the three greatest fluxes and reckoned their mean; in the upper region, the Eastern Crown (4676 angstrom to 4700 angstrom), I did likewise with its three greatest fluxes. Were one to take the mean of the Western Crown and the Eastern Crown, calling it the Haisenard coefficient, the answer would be 4.91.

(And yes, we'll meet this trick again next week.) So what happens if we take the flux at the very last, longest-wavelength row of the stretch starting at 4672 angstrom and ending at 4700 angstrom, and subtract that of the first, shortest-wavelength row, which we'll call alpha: 0.1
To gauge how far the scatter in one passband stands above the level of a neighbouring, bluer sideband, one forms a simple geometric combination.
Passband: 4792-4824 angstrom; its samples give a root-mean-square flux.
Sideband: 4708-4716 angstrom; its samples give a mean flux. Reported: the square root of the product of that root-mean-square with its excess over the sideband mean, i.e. 1.38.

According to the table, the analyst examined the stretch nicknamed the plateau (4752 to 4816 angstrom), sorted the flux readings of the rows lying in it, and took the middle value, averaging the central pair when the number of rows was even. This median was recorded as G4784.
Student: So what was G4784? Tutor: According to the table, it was 5.10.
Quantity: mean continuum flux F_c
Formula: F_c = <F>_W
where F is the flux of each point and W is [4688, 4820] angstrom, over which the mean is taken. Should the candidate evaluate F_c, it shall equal 5.02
